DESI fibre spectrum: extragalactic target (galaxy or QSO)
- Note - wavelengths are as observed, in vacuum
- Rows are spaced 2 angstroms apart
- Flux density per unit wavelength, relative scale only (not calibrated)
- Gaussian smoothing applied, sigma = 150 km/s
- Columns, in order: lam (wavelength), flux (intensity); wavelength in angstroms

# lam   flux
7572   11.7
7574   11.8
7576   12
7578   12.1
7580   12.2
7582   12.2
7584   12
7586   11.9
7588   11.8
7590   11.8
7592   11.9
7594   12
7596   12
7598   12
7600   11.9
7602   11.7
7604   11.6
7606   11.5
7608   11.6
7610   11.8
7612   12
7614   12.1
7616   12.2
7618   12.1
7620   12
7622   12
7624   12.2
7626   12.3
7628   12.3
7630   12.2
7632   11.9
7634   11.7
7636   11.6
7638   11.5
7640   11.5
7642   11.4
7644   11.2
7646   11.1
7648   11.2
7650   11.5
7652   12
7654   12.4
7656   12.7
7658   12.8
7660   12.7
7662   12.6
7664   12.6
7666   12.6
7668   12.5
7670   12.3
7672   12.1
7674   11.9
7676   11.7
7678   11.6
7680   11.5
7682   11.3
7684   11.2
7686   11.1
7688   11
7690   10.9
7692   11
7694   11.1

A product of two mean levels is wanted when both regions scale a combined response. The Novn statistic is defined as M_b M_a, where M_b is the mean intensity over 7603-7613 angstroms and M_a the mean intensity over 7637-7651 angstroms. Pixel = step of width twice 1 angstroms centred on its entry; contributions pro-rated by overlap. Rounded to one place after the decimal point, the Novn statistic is 132.7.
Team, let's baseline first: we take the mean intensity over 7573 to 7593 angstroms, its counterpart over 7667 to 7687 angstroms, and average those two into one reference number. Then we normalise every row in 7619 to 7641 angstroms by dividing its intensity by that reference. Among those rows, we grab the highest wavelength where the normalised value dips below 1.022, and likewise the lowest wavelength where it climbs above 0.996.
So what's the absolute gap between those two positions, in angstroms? 20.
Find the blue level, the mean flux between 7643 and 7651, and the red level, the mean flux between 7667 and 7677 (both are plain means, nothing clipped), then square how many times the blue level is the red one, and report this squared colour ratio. 0.86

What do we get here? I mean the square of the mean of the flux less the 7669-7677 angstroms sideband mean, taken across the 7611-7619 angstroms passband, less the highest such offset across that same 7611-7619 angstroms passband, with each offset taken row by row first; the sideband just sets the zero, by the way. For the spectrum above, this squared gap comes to 0.010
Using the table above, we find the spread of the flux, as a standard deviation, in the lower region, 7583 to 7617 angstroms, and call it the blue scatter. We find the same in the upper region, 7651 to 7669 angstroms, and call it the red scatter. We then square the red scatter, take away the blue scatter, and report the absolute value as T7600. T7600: 0.13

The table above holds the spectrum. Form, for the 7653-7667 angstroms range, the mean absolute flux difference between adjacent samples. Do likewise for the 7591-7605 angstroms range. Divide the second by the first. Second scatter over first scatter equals 0.8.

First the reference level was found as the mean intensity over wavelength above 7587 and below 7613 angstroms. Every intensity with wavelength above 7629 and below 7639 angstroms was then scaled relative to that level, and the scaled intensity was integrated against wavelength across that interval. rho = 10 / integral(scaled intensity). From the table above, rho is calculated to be 1.00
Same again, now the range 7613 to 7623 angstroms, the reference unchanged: 0.98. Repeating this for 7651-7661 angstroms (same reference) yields 0.94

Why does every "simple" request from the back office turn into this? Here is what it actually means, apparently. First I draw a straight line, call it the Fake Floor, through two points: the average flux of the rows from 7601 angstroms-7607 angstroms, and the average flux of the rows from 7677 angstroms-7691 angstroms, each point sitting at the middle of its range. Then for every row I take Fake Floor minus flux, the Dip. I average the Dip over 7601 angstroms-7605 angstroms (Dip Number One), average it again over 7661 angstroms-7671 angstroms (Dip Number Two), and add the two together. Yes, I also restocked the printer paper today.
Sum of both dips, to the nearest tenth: -1.3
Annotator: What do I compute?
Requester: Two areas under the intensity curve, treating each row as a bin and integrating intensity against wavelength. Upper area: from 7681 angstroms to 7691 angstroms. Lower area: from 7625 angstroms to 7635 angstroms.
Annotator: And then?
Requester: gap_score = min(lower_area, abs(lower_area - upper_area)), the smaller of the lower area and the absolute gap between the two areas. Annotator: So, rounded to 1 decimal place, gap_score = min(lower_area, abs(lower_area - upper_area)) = 9.8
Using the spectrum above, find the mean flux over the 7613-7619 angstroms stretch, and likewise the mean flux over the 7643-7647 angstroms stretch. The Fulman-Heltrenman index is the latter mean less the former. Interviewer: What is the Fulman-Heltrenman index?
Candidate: -1.0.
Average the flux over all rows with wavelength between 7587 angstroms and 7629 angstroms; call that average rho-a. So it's 11.9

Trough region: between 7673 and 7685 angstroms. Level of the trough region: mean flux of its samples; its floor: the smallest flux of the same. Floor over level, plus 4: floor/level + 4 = 4.97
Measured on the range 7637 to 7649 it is 4.98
